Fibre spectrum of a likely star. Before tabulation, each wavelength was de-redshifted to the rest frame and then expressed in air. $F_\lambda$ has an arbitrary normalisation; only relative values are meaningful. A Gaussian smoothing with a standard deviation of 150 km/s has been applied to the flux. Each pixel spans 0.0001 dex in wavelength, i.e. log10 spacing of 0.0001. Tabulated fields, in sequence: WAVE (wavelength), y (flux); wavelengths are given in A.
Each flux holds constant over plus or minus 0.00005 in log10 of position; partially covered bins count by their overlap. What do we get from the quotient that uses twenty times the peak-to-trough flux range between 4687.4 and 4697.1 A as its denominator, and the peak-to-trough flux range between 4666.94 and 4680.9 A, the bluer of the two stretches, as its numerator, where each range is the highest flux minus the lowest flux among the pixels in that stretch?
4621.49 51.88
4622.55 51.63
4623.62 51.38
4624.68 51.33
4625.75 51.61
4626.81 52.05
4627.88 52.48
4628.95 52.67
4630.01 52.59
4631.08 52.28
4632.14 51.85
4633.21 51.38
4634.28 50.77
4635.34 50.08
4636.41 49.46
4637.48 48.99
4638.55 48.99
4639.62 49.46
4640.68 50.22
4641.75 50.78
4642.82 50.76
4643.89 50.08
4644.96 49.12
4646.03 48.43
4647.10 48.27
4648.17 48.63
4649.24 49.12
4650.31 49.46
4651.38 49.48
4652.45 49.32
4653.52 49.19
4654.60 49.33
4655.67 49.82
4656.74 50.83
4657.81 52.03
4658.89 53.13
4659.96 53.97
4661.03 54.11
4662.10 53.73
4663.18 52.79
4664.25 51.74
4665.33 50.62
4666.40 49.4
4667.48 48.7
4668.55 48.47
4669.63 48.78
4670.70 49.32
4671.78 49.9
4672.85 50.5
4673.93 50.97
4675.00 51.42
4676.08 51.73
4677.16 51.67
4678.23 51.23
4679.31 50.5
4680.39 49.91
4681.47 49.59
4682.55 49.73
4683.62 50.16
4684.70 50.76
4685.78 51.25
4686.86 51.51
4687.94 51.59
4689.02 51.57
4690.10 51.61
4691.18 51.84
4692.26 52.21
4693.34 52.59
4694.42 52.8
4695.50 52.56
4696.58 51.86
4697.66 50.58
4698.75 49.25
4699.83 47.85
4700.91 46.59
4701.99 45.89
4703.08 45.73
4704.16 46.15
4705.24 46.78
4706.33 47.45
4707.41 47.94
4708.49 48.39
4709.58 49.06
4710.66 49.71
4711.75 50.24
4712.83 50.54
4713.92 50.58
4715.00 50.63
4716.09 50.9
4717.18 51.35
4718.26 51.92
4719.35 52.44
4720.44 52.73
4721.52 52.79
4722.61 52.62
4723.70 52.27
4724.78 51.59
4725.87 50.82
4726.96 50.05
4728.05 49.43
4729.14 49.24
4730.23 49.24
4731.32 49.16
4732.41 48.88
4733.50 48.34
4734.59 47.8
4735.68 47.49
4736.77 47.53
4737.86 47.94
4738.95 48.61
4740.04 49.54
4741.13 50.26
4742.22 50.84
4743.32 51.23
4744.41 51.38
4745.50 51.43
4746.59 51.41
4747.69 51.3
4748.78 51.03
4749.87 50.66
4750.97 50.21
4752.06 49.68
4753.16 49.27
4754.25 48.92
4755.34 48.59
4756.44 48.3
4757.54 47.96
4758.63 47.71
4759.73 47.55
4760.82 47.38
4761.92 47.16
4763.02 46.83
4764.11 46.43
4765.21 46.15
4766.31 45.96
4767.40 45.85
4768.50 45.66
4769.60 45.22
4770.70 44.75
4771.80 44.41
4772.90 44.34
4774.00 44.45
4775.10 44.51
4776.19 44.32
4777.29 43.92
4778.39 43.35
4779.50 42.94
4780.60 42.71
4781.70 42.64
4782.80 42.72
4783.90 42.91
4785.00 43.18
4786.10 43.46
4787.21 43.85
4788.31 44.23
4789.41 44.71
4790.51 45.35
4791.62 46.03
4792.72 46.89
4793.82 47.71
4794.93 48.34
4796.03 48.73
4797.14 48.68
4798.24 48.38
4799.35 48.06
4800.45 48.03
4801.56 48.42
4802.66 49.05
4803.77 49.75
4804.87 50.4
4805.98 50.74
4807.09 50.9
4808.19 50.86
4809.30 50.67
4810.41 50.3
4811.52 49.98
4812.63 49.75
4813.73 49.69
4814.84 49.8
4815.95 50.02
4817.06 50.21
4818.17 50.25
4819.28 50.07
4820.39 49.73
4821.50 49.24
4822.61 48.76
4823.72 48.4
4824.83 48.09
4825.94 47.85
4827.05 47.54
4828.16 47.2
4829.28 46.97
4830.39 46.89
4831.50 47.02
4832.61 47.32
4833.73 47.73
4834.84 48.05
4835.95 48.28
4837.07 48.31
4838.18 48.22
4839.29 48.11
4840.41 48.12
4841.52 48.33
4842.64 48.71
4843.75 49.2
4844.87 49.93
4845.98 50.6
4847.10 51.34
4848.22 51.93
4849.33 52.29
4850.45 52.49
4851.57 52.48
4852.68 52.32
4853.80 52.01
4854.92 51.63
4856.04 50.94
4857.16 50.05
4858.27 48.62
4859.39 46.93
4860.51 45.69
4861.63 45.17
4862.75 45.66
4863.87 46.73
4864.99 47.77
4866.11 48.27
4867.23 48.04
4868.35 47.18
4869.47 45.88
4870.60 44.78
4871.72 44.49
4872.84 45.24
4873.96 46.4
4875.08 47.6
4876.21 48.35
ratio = 0.13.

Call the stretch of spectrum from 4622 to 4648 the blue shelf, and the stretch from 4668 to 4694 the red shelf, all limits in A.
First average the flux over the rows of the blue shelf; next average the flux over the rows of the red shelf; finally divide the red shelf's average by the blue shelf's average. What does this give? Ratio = 1.00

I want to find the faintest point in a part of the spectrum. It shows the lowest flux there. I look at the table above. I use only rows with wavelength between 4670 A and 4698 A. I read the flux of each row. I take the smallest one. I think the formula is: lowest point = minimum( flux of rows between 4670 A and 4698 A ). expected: 49.32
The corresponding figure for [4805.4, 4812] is 49.98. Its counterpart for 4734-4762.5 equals 47.16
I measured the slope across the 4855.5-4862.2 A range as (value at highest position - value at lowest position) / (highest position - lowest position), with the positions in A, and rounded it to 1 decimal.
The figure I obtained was -1.0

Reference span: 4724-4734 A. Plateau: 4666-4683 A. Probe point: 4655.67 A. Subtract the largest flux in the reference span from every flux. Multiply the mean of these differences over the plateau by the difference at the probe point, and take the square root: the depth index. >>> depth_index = 1.6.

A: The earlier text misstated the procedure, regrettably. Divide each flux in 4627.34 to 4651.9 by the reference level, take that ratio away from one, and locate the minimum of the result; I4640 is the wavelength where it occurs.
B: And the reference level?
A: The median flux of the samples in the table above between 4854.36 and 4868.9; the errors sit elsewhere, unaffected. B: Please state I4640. 4628.95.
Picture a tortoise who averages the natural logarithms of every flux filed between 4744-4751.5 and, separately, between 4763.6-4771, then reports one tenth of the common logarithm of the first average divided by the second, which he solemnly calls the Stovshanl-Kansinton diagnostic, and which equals 0.0012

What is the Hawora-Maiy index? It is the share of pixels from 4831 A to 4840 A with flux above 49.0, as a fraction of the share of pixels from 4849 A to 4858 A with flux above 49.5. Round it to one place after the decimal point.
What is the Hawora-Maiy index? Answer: 0.0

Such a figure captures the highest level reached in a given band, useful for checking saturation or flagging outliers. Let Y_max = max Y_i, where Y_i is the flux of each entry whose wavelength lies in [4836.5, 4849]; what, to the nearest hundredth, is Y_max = 51.93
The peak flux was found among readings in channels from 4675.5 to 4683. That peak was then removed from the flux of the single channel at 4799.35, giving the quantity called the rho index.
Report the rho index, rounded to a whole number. -4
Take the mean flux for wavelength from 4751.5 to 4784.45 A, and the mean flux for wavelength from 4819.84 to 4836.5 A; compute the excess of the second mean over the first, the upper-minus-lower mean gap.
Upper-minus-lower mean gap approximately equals 2.2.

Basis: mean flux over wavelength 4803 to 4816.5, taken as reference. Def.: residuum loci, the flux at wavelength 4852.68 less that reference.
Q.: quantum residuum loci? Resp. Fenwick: 2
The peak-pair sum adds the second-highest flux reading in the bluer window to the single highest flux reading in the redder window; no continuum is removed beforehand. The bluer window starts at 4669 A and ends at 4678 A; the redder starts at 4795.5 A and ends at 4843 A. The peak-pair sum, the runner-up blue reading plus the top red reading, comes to 102.6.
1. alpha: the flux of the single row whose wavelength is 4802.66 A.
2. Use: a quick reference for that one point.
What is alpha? 49.05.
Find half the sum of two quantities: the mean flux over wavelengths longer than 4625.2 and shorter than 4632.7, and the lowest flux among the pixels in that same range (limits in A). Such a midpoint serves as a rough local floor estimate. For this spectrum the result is 51.9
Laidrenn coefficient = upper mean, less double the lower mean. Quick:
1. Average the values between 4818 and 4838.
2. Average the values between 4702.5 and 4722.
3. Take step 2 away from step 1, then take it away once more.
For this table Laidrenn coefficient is -51.3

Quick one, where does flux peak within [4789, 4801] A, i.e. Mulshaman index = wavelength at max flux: 4796.03 A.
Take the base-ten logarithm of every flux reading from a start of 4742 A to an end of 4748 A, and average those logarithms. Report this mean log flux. 1.71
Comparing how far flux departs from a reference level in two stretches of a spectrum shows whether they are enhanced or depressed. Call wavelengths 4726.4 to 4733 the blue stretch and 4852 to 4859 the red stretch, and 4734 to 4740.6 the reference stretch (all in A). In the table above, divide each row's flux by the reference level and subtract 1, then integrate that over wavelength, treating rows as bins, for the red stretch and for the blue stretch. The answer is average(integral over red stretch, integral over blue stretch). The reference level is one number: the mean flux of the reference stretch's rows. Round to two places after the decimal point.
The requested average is 0.27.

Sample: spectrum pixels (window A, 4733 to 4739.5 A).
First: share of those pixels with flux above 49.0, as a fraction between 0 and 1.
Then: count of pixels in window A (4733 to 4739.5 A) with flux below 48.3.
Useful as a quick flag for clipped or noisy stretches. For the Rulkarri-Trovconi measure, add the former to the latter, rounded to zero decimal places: 4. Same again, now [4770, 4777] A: 6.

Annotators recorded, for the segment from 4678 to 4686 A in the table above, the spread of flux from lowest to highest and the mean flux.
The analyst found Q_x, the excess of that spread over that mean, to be -49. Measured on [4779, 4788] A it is -42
